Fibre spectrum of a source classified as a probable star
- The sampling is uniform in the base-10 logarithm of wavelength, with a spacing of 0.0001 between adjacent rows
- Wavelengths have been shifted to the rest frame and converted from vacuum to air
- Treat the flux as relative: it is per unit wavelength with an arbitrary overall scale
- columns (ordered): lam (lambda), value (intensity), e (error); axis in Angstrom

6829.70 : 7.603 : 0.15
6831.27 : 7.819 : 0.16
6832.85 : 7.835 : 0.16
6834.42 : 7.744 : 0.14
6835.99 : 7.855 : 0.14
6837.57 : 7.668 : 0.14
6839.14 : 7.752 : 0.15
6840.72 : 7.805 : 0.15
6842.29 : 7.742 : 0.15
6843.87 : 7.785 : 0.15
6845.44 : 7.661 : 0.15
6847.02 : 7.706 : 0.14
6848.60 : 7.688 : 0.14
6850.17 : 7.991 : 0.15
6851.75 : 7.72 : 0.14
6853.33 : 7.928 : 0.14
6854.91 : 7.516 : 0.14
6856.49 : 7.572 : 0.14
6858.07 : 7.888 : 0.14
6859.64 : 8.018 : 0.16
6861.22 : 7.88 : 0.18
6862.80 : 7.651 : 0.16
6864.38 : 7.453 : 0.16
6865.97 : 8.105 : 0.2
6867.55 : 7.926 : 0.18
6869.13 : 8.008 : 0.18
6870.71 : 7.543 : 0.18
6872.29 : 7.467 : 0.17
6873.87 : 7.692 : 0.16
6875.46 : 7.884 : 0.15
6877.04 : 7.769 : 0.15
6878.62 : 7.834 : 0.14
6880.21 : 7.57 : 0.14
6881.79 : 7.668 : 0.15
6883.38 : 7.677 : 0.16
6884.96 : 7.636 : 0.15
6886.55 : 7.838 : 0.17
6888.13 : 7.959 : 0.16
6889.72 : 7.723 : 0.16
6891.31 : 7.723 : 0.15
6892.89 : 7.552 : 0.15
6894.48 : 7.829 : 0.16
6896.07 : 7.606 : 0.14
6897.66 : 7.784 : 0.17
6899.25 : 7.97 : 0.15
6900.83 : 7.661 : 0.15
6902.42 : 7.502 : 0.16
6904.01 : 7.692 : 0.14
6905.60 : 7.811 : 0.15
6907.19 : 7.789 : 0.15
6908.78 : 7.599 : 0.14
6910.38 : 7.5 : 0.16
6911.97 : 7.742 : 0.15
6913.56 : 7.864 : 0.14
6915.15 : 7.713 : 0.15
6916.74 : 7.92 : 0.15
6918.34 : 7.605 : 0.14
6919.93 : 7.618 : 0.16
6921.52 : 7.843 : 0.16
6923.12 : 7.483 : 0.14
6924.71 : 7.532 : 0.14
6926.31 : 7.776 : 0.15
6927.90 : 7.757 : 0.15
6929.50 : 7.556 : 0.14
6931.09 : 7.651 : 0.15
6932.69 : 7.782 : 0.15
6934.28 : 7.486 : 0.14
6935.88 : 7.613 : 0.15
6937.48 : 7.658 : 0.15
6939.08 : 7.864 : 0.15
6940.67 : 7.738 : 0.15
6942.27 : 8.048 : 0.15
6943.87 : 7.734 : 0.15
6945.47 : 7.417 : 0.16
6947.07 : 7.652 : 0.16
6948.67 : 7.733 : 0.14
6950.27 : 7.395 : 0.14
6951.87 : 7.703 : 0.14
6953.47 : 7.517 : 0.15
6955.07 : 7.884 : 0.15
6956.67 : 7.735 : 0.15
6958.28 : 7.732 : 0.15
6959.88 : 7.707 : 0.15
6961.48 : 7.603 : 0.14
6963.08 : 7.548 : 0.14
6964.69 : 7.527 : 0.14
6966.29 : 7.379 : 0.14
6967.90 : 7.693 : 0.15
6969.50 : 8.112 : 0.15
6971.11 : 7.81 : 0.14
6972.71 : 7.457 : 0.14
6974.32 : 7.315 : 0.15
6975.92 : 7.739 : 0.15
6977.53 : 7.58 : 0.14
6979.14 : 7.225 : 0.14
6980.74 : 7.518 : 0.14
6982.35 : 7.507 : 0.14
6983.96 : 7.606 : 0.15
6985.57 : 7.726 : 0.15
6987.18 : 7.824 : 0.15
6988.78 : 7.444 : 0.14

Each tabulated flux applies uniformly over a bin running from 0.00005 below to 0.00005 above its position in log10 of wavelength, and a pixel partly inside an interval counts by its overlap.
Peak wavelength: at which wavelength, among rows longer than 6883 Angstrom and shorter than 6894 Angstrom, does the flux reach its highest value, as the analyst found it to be 6888.13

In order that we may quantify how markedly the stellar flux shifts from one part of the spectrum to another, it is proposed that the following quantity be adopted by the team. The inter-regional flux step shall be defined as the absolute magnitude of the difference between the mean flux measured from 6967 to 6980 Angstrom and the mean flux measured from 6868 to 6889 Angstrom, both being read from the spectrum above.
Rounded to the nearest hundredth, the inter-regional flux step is 0.12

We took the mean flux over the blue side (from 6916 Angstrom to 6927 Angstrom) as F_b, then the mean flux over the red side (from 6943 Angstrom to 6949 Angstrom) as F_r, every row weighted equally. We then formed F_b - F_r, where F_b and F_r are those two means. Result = 0.05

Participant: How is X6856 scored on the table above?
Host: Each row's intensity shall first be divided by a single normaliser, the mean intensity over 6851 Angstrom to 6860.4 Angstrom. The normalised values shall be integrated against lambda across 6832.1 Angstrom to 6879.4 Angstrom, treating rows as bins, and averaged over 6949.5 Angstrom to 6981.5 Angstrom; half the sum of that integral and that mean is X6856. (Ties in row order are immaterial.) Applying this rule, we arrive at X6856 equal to 24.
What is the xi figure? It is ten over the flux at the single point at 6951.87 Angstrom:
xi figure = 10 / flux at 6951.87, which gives 1.30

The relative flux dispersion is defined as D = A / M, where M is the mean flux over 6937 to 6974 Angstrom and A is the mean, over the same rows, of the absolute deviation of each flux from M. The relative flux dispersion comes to 0.019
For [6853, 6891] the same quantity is 0.021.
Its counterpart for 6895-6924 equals 0.016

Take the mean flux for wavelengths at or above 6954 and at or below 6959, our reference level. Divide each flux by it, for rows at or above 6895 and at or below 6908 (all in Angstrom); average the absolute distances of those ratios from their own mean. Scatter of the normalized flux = 0.014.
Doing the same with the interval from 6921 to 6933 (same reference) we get 0.015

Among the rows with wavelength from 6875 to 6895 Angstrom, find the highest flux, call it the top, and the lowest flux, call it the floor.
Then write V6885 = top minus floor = 0.41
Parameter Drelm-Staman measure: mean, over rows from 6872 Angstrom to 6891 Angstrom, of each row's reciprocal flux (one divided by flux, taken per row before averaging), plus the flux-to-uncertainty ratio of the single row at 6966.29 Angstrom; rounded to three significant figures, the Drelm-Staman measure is 52.8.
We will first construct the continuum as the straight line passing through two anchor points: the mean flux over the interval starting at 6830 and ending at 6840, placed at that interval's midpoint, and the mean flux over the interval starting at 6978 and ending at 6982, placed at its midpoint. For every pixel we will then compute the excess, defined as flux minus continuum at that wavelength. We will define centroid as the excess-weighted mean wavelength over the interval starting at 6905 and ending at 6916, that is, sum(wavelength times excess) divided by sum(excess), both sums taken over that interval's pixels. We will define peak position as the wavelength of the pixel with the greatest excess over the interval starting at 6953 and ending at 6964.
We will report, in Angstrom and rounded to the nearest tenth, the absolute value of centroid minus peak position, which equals 44.5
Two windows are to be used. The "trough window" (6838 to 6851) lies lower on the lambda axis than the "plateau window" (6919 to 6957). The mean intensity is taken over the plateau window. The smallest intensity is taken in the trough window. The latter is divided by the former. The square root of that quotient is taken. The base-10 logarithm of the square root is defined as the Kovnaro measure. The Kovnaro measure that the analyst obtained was -0.0004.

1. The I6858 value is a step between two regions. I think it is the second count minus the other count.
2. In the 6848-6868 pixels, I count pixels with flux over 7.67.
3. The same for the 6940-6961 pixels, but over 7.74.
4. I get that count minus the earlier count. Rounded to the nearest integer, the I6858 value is -7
